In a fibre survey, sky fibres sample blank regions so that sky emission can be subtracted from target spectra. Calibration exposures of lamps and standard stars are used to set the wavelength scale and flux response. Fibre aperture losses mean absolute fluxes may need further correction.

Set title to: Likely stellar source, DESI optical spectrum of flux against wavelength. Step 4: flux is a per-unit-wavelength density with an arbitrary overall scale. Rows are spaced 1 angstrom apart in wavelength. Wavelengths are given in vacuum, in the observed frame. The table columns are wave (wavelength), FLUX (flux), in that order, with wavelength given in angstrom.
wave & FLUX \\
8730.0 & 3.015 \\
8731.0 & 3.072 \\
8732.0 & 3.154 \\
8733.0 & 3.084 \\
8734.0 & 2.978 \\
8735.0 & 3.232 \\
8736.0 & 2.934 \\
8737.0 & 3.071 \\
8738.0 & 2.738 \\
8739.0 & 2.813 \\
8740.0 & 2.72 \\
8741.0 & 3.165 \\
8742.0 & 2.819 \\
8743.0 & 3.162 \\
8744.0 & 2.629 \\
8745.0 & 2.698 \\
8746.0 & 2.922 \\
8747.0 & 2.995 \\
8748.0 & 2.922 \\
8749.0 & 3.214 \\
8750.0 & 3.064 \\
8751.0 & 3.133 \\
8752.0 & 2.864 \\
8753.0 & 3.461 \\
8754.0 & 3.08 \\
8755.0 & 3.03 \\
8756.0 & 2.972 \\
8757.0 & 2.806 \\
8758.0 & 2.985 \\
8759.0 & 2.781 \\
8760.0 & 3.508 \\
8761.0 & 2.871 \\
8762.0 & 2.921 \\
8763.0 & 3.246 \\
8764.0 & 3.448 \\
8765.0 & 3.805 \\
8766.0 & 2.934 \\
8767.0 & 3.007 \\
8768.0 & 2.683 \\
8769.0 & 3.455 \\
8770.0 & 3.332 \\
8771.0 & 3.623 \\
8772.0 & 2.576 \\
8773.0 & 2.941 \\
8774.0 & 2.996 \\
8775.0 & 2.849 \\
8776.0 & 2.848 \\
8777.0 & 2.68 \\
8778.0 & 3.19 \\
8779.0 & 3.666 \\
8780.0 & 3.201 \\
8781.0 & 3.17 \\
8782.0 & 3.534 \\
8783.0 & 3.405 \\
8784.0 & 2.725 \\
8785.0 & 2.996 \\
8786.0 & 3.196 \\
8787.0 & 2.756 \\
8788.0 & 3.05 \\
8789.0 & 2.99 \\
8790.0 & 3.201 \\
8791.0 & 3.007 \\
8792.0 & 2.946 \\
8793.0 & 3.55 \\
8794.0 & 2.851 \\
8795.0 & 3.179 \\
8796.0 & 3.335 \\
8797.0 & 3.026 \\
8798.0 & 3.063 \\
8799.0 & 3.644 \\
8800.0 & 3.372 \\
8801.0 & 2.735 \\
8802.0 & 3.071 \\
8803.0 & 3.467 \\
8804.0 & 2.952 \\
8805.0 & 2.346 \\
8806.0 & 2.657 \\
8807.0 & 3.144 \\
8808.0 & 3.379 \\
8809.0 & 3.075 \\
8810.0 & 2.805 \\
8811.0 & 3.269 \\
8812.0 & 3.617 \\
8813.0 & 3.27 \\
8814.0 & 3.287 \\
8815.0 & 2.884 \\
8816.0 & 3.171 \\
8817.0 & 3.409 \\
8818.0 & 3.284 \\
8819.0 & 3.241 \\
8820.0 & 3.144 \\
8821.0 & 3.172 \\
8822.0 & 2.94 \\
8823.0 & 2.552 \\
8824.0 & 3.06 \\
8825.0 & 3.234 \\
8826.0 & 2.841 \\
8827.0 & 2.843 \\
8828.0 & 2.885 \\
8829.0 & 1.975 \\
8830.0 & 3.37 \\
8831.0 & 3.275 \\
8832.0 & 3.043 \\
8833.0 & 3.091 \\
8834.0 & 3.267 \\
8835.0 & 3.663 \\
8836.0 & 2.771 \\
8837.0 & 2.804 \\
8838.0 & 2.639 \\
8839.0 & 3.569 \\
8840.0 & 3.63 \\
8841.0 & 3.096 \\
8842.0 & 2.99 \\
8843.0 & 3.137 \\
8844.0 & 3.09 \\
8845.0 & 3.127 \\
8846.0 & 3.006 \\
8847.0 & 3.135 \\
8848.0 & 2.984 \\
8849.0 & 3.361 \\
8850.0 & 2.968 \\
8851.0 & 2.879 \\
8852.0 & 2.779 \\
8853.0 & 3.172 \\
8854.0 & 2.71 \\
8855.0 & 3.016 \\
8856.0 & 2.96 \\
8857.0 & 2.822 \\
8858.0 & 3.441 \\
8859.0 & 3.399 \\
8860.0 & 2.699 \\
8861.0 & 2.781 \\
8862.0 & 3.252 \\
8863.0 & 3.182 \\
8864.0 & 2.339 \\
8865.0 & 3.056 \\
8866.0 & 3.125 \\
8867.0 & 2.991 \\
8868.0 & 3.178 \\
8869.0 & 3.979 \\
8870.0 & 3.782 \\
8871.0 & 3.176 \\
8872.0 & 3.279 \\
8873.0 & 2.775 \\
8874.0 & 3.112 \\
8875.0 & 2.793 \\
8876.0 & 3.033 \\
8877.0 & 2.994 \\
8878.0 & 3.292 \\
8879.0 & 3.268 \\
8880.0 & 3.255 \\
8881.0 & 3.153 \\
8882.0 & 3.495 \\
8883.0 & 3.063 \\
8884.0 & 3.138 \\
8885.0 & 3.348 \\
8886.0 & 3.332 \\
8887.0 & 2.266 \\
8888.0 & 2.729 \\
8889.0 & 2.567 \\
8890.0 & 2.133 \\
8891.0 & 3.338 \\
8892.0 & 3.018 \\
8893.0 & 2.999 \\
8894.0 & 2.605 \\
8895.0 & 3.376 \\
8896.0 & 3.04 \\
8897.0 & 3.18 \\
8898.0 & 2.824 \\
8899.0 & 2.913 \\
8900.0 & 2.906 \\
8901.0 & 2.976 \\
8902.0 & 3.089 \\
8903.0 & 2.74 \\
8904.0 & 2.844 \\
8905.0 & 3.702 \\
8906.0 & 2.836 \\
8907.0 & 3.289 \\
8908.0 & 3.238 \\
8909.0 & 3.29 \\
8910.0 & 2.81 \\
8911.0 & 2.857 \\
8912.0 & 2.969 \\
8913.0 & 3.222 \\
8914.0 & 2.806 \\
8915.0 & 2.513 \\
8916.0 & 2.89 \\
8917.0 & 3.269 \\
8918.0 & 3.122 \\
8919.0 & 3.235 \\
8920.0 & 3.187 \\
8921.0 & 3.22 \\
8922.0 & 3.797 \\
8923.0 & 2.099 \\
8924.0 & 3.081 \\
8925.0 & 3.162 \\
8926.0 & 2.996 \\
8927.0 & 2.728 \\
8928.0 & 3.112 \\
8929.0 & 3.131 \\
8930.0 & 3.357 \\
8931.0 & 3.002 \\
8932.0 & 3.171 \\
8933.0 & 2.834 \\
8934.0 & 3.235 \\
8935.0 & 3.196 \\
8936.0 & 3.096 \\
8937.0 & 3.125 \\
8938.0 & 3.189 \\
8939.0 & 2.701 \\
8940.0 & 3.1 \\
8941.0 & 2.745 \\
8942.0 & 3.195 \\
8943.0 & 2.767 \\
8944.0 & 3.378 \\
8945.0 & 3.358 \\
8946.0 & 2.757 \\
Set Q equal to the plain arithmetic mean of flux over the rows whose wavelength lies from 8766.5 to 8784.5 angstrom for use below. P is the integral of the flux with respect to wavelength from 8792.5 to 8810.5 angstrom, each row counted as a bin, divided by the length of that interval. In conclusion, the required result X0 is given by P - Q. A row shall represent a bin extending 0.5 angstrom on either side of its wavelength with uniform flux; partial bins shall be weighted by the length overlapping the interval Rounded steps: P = 3.09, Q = 3.10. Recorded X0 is -0.01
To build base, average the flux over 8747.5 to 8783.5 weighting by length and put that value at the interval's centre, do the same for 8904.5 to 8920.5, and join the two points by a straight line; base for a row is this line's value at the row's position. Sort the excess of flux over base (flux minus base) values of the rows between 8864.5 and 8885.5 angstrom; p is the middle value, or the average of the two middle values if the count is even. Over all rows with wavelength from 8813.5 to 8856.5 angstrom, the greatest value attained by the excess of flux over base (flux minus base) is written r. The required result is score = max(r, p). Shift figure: 0.6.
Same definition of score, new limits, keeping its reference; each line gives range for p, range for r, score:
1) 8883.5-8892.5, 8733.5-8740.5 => 0.1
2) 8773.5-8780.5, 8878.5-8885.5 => 0.4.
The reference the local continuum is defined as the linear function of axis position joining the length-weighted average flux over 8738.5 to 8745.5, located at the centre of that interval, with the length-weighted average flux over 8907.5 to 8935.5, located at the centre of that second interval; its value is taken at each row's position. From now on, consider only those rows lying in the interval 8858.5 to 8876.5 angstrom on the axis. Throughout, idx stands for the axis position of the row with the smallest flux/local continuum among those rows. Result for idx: 8864.0 angstrom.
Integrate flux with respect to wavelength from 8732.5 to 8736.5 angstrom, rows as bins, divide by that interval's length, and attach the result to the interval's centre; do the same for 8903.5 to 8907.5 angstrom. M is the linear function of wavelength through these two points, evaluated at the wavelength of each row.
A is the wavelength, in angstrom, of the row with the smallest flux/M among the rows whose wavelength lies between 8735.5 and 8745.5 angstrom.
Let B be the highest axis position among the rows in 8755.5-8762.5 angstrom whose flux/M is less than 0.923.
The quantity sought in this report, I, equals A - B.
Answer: -15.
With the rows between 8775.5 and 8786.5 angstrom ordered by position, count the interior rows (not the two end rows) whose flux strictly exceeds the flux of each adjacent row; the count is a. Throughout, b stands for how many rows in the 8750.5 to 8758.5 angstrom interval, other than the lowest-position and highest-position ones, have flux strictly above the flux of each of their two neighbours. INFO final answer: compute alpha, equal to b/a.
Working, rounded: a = 2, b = 1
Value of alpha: 0.5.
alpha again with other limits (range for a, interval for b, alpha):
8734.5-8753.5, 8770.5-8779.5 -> 0.1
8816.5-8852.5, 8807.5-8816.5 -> 0.2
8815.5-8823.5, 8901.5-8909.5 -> 1.0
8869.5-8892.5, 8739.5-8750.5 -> 0.5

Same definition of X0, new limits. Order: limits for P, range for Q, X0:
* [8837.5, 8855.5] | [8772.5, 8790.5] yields -0.01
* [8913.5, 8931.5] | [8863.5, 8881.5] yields -0.10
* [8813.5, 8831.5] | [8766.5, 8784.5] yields -0.07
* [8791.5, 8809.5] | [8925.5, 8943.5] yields 0.06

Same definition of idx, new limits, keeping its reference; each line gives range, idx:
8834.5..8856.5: 8838.0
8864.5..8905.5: 8890.0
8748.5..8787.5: 8772.0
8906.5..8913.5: 8910.0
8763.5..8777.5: 8772.0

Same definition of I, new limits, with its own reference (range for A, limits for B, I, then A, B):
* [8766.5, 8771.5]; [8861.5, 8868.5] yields -96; 8768.0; 8864.0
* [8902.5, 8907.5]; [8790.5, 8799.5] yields 109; 8903.0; 8794.0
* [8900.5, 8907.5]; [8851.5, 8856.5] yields 49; 8903.0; 8854.0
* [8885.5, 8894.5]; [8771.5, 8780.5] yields 113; 8890.0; 8777.0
